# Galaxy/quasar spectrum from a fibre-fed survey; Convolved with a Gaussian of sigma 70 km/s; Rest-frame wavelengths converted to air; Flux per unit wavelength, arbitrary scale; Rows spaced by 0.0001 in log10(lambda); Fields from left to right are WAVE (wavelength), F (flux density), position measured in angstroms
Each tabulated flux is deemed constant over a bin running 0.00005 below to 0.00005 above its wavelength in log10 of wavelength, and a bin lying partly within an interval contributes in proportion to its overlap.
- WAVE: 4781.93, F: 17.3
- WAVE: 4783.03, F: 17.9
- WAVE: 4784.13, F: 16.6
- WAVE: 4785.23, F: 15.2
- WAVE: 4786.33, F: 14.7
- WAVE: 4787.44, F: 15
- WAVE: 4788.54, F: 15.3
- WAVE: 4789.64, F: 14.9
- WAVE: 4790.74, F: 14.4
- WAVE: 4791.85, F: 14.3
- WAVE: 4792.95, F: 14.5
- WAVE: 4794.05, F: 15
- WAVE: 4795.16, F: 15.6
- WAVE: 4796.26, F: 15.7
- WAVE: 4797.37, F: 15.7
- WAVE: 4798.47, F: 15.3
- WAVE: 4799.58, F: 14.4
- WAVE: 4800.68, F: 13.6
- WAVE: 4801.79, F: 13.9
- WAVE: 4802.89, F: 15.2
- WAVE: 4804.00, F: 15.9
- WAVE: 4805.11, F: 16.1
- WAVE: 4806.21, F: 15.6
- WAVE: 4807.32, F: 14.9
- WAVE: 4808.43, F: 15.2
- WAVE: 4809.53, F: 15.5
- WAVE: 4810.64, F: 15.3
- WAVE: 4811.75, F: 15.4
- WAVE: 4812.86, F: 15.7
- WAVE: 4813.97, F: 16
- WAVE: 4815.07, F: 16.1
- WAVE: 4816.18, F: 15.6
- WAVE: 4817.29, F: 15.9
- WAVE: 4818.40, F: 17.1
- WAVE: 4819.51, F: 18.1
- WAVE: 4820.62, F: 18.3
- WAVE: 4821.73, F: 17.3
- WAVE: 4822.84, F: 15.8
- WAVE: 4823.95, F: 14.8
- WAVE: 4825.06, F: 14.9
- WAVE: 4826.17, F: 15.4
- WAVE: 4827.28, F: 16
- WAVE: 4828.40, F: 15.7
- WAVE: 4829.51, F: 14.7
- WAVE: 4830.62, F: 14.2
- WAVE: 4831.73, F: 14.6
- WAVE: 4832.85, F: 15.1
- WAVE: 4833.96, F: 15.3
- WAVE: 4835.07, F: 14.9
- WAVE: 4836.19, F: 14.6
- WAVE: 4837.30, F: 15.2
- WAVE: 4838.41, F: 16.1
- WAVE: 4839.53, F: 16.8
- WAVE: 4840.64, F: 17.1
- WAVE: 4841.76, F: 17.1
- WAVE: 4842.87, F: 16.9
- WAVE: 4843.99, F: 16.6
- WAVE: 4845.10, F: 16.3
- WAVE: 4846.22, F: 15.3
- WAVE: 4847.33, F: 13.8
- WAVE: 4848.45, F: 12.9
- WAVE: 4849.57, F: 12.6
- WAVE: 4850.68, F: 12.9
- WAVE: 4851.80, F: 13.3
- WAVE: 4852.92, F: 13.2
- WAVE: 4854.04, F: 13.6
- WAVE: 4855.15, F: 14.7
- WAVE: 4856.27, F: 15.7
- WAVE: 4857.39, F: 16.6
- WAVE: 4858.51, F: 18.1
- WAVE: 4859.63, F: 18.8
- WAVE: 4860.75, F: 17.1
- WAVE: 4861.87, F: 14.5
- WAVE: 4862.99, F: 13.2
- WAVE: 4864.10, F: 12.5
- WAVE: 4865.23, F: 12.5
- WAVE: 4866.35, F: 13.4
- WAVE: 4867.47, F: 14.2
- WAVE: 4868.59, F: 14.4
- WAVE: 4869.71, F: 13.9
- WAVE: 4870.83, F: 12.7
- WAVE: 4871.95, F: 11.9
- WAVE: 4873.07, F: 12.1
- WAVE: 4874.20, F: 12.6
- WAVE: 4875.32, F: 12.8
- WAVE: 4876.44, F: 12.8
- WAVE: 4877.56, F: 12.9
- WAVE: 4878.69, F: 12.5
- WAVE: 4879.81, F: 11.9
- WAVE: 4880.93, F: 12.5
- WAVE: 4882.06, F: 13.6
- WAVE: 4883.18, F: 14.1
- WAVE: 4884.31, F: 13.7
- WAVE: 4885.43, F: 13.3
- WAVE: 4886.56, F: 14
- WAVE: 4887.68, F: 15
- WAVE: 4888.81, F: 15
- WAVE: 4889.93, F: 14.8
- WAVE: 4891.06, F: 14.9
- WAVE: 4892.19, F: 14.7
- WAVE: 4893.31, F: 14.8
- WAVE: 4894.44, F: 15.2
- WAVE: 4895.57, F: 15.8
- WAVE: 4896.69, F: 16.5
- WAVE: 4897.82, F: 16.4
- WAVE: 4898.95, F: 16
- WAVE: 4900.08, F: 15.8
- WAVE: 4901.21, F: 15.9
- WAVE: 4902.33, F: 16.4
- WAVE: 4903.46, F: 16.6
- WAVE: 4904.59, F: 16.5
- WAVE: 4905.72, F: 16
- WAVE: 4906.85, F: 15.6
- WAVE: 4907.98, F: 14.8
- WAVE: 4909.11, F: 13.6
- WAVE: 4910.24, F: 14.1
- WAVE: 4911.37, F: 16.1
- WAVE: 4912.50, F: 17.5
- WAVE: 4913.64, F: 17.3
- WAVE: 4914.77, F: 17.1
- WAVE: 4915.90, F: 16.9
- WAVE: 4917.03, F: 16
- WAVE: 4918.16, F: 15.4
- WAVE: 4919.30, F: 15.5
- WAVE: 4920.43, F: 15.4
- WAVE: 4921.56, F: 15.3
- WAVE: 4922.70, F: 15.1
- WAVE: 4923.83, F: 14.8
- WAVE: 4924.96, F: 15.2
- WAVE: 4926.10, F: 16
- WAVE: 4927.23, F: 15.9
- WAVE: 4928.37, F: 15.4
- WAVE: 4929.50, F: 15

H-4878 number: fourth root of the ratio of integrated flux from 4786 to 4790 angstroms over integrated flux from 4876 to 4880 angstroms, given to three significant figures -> 1.04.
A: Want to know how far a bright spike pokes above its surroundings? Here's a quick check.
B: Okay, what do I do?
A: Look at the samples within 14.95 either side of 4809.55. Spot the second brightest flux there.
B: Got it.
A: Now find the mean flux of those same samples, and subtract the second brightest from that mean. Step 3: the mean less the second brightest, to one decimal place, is -2.4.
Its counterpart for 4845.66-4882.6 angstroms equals -4.3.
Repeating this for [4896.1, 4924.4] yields -1.4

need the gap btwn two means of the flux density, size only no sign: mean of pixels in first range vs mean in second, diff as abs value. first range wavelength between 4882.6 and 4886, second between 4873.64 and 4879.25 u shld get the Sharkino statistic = 1.0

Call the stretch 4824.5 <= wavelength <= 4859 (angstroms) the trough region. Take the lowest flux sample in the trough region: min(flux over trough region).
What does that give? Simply 12.6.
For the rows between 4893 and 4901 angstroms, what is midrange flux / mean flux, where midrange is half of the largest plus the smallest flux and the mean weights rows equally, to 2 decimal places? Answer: 0.99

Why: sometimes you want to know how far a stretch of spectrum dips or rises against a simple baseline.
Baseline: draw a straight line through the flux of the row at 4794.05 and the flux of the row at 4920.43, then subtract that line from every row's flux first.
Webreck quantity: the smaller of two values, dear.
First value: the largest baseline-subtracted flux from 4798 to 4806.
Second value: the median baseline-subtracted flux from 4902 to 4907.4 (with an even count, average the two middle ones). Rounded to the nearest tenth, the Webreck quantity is 1.1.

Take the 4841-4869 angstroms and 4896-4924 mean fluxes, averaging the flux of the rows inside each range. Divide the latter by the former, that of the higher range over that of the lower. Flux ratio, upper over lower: 1.07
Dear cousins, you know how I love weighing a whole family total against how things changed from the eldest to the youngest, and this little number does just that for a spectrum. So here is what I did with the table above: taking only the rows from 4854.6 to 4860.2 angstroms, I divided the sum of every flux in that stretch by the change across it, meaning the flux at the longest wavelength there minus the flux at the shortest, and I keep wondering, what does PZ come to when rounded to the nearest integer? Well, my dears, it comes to 20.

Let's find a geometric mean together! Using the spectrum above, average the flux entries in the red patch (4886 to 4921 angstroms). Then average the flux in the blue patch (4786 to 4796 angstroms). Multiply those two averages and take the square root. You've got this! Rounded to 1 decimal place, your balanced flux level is 15.3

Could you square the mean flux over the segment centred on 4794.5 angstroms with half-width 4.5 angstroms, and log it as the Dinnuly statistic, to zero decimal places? 227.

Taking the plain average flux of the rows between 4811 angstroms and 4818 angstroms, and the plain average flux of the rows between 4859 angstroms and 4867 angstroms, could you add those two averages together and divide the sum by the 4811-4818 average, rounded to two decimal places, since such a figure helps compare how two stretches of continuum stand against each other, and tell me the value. 1.92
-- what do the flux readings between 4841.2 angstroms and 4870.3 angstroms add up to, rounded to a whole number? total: 384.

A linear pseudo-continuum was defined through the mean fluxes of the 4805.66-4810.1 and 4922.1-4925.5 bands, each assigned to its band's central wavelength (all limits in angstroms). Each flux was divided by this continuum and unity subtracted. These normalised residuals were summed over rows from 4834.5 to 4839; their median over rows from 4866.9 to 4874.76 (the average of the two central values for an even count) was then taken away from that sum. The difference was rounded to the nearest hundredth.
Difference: 0.15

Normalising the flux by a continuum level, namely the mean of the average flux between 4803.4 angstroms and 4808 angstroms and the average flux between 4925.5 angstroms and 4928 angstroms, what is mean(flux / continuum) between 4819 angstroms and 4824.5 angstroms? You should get 1.07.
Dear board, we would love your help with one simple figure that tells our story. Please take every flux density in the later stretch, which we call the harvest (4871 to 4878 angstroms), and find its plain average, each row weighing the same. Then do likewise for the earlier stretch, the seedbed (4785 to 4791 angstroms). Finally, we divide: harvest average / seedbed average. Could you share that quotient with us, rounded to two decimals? 0.84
